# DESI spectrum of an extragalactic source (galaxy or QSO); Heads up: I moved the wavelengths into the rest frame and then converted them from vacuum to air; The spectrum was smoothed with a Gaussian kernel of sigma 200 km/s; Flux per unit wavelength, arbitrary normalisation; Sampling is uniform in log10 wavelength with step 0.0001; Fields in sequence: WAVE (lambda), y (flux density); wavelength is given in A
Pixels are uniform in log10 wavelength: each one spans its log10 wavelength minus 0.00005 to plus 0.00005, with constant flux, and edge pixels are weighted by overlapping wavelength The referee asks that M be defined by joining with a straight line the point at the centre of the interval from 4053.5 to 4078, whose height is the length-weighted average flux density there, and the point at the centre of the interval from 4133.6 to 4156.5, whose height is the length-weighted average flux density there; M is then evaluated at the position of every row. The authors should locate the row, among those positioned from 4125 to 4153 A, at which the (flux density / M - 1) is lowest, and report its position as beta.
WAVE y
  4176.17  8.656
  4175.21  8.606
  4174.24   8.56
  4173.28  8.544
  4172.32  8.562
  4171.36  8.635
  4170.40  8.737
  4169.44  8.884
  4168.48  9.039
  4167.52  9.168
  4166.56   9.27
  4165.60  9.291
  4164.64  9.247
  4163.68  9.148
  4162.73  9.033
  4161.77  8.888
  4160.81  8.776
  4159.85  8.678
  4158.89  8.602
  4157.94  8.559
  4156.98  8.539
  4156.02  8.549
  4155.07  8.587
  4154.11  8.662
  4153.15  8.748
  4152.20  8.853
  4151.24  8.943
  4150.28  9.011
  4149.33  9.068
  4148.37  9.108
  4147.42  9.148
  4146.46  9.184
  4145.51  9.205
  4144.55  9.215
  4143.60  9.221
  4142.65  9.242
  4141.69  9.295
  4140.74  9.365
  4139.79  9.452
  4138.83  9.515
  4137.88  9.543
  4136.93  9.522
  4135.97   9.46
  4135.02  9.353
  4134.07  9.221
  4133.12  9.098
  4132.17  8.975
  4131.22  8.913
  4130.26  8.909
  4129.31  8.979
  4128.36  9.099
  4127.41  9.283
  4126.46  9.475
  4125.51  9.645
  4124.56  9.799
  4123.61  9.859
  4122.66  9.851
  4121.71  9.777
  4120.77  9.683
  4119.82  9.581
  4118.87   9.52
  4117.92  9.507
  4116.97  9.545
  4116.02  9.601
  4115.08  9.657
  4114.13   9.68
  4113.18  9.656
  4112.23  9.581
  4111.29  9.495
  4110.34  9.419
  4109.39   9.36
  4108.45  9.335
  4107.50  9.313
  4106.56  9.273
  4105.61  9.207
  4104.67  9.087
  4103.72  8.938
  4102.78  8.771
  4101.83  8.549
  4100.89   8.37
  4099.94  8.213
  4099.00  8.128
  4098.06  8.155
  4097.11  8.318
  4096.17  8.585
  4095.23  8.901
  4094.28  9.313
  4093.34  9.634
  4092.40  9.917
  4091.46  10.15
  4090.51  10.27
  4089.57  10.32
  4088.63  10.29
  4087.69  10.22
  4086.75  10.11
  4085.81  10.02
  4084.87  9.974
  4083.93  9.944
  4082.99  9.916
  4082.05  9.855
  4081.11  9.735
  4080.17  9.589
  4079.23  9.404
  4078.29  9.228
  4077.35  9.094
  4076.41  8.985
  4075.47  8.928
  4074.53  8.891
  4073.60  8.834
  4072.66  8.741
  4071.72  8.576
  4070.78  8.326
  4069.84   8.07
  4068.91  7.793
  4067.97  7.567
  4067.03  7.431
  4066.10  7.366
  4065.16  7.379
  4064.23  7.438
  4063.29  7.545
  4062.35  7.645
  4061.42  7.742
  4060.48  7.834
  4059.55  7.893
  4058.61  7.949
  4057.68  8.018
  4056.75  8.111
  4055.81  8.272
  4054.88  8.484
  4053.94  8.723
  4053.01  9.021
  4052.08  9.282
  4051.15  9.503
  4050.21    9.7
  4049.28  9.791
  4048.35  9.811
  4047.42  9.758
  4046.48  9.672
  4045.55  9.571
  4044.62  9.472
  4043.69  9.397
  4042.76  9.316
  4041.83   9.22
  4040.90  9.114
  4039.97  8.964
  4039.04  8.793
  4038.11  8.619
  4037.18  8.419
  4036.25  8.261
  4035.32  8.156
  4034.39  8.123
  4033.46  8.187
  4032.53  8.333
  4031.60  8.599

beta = 4152.20 A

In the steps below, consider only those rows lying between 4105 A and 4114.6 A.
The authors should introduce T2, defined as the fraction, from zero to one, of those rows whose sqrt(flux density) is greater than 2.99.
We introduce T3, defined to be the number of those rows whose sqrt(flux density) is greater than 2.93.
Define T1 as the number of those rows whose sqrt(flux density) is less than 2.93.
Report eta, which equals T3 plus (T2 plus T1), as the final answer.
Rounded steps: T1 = 0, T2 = 1.0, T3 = 10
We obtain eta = 11.0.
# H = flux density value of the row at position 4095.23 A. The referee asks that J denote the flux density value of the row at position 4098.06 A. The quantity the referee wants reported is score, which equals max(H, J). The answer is 8.9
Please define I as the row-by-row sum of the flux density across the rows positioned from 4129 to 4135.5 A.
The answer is 63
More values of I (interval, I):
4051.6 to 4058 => 60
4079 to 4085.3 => 68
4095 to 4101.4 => 59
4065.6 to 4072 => 55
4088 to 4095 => 70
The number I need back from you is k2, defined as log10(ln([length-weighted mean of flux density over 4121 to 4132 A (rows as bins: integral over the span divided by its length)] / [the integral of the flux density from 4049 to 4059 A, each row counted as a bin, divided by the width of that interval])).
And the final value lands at -1.17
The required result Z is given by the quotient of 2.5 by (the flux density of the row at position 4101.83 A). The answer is 0.292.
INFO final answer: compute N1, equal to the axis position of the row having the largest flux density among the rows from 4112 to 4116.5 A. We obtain 4114.13 A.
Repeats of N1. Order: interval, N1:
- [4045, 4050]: 4048.35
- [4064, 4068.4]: 4067.97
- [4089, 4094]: 4089.57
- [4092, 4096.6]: 4092.40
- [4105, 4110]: 4109.39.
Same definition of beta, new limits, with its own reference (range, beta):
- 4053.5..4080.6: 4066.10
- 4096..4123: 4099.00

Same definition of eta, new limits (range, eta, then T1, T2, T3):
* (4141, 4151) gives 11.0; 0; 1.0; 10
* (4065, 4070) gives 6.0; 6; 0.0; 0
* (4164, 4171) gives 7.7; 0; 0.7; 7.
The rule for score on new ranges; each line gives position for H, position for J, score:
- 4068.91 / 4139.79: 9.5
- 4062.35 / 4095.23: 8.9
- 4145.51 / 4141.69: 9.3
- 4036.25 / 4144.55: 9.2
